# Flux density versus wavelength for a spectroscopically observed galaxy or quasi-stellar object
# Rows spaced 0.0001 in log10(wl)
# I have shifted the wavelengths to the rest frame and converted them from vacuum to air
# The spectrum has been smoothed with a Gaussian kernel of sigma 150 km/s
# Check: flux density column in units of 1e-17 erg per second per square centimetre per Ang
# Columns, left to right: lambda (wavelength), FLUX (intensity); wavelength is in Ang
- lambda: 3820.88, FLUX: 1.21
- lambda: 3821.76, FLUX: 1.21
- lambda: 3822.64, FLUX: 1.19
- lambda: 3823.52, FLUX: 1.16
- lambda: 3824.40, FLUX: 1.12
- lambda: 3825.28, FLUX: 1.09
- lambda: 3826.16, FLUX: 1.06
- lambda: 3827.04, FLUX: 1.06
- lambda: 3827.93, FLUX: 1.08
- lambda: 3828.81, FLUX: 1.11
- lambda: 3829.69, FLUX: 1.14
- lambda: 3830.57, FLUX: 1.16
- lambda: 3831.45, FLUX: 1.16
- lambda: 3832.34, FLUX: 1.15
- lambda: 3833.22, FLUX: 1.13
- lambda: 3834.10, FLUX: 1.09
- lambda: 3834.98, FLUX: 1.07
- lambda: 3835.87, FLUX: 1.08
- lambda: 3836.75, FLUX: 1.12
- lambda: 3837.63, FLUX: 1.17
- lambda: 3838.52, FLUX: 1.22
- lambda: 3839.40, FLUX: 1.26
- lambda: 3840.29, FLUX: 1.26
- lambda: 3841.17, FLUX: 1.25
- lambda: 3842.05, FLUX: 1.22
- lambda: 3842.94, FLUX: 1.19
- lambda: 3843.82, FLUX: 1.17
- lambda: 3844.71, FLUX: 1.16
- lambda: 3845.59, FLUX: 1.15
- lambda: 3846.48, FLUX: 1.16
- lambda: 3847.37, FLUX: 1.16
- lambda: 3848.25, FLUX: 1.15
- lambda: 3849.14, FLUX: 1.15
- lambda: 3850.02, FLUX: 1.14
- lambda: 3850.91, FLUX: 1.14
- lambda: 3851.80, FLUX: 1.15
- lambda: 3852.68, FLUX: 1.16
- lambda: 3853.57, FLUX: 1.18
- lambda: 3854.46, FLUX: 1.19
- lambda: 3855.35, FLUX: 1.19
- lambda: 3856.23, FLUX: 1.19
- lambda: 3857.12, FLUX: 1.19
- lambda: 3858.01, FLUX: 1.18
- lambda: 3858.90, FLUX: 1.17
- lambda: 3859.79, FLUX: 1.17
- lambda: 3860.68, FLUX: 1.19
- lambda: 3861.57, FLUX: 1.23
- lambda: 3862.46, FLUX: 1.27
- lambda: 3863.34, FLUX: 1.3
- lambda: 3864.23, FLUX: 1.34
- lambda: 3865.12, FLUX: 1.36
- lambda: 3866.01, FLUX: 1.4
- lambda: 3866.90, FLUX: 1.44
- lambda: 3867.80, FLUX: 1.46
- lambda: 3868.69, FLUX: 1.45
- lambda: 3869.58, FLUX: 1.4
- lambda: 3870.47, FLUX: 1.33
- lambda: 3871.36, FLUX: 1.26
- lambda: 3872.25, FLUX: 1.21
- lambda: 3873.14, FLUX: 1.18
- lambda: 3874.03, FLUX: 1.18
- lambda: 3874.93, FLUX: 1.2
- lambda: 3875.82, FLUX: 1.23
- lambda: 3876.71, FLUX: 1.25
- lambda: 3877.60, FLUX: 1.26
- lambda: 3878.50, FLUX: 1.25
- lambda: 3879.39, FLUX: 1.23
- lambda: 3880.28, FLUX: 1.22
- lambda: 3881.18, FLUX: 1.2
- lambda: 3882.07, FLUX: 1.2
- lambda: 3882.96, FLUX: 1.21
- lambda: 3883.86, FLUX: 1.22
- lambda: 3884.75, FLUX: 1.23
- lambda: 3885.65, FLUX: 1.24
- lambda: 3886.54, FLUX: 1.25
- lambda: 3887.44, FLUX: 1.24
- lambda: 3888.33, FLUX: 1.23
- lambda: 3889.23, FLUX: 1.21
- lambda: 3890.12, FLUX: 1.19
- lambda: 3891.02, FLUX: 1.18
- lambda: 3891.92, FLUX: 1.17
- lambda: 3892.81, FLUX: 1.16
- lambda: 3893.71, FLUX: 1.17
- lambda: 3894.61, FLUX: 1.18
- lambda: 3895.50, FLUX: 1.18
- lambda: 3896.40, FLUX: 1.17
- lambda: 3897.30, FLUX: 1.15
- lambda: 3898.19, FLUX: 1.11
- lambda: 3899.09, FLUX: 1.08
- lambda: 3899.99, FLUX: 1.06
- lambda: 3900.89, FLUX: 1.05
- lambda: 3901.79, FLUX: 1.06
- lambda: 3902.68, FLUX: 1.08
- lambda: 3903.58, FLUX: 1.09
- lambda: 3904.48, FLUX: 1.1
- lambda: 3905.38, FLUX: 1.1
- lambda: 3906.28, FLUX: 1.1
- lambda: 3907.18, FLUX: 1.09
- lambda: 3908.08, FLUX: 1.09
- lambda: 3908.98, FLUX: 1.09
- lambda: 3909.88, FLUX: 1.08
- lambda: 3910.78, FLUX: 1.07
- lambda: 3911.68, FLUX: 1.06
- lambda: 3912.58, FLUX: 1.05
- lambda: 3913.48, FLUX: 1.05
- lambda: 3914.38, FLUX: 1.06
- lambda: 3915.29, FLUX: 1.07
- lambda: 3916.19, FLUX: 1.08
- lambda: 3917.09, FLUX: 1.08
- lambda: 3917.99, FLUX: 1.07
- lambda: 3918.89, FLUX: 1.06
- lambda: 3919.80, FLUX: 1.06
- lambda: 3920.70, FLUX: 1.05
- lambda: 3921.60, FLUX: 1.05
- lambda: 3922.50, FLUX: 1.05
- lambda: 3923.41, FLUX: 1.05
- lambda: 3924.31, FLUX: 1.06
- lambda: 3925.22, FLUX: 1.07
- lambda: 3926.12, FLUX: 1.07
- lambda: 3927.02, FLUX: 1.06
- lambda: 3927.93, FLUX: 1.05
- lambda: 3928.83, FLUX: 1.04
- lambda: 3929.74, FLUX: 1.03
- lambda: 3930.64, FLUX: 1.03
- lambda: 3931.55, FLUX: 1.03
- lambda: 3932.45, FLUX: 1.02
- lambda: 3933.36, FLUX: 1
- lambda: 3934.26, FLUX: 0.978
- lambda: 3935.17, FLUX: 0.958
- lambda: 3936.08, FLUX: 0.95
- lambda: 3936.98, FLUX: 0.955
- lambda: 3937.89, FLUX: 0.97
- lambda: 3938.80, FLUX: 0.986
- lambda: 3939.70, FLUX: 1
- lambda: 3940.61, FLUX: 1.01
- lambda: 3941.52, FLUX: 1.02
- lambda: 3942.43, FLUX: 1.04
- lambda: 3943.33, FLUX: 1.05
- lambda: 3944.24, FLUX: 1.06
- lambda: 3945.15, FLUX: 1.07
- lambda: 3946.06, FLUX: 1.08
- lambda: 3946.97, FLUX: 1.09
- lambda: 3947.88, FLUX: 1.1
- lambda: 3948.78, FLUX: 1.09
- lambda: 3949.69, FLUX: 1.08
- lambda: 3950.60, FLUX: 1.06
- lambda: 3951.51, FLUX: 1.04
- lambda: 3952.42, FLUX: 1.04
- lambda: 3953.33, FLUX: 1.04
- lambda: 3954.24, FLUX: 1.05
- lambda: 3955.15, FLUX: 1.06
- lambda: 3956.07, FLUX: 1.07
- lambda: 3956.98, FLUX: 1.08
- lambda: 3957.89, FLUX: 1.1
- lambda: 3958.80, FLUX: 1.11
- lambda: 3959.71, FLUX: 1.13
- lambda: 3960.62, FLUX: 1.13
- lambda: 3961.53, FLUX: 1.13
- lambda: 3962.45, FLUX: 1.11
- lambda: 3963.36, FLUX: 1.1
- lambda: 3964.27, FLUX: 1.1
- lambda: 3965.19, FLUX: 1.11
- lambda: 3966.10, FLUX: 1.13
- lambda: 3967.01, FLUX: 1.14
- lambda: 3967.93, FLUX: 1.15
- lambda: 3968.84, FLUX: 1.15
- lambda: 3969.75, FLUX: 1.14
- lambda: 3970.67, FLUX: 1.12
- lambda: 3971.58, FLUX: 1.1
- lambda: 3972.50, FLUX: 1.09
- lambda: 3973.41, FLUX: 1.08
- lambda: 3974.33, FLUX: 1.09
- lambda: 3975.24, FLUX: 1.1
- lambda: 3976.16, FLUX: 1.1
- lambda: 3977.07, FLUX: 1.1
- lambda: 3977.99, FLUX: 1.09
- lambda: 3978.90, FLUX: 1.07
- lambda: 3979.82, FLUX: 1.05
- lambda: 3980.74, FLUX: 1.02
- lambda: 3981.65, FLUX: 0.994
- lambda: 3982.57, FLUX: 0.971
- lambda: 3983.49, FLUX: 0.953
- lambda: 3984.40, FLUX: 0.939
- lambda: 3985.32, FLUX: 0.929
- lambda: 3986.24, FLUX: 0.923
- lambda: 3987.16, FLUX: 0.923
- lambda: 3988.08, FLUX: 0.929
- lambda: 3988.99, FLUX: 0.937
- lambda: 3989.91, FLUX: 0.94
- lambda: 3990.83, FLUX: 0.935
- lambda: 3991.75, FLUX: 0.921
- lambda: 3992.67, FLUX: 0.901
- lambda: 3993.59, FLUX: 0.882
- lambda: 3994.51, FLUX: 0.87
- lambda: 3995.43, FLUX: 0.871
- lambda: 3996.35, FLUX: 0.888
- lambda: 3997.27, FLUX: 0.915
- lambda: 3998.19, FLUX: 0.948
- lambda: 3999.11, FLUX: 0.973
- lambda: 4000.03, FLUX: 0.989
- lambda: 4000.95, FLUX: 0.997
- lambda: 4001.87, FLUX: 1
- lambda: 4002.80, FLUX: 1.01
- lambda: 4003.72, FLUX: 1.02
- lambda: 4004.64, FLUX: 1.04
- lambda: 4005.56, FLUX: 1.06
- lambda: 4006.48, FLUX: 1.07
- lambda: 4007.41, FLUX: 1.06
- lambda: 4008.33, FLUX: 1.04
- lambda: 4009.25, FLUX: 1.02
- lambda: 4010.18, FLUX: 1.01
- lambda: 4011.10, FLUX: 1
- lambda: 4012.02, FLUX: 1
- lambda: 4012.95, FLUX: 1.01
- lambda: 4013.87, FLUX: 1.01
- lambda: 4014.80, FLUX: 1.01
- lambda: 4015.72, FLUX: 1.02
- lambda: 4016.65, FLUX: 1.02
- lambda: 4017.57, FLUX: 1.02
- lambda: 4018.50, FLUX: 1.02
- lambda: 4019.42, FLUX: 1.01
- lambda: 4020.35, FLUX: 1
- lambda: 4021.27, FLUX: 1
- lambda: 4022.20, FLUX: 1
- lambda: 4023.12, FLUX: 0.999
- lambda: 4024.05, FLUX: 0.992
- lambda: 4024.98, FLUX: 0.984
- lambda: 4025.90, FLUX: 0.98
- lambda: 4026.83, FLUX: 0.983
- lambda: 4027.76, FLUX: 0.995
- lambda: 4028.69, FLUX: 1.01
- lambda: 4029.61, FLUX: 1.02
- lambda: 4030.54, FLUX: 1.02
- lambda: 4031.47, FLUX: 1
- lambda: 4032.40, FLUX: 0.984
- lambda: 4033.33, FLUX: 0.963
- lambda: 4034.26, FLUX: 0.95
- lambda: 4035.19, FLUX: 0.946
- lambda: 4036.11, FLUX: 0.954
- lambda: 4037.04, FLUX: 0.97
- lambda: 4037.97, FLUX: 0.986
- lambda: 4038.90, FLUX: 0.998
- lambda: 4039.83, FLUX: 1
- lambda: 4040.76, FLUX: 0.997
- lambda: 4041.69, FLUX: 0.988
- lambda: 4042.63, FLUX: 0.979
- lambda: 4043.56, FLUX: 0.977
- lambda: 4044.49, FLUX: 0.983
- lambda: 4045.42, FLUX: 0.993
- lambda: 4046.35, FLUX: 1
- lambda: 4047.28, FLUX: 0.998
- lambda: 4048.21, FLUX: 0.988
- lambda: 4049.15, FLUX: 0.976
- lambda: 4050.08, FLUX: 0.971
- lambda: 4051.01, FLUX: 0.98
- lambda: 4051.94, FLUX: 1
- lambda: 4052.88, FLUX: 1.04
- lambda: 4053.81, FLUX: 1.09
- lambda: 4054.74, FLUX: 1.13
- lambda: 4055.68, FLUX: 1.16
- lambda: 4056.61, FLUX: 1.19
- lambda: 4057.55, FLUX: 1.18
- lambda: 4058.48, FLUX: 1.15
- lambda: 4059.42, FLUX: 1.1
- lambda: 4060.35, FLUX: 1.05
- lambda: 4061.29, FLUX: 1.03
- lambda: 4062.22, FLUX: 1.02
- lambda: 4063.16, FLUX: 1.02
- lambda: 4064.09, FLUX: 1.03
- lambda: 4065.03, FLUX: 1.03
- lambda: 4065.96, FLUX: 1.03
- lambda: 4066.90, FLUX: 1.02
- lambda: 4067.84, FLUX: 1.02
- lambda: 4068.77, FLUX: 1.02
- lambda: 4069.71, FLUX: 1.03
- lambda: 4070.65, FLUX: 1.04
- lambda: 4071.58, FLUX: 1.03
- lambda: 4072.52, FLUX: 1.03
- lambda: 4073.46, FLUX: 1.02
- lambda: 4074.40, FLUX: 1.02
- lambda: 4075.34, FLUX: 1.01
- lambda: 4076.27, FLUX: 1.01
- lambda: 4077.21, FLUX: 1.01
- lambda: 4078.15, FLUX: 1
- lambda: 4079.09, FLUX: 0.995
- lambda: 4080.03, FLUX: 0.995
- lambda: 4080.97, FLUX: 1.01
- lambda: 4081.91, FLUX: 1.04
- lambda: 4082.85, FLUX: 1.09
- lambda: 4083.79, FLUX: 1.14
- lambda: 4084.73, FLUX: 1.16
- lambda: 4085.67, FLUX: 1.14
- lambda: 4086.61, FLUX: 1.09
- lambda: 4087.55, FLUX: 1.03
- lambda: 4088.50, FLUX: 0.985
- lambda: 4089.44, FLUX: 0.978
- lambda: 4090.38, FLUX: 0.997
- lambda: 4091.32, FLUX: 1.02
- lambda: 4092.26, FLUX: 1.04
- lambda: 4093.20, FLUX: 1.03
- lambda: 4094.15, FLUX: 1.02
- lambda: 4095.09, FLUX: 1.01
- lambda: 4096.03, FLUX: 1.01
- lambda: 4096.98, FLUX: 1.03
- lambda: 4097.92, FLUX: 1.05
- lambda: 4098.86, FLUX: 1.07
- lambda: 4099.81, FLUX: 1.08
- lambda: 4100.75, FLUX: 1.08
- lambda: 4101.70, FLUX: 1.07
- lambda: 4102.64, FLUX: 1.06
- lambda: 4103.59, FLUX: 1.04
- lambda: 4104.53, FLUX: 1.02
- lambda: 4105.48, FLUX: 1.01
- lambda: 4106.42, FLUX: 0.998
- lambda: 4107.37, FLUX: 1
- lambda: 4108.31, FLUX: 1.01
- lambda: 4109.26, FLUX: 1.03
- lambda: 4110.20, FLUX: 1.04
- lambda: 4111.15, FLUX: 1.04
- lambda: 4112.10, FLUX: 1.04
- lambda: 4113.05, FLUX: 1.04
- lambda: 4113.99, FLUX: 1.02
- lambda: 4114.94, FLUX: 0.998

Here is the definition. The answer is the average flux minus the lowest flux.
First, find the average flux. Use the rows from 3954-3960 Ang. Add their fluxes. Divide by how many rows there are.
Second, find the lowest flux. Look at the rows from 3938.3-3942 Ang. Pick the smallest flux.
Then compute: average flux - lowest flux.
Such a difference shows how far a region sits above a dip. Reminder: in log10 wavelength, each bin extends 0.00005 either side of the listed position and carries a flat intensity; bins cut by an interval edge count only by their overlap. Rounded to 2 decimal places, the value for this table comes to 0.10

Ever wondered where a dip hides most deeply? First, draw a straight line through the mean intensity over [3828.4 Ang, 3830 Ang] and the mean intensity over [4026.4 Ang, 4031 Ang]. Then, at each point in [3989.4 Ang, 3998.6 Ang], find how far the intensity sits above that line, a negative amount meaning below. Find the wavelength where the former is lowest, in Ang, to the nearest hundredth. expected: 3994.51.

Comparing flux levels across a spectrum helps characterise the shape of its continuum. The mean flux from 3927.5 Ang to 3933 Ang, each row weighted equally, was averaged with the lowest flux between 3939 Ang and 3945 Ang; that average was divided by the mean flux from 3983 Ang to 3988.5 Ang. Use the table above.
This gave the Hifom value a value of 1.09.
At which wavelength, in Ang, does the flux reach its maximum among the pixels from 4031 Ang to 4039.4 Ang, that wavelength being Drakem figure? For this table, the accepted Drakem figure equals 4031.47 Ang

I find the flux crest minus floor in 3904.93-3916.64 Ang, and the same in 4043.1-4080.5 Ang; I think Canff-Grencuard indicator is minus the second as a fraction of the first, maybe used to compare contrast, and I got -4.4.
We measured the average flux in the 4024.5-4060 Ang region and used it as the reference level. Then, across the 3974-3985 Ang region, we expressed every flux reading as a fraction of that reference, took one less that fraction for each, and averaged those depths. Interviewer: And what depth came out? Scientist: -0.02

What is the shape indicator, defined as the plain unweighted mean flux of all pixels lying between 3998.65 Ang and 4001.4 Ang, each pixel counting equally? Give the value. 0.99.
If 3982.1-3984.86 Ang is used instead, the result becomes 0.95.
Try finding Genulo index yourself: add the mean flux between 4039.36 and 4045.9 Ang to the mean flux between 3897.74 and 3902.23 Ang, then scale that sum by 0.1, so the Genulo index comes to 0.206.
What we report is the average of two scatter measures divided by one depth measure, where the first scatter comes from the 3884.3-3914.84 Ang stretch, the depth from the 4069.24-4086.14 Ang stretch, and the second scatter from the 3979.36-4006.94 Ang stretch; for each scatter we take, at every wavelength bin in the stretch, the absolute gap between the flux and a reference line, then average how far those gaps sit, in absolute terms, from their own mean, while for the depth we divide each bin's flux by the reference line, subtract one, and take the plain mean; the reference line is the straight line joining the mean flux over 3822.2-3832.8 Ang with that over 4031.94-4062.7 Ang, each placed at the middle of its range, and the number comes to 1.3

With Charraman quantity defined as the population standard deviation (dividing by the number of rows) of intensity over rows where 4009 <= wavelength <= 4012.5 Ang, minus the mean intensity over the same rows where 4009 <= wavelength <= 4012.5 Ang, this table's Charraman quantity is -1.00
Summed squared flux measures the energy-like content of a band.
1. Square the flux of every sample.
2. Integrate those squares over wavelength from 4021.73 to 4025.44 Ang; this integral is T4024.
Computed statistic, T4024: 3.7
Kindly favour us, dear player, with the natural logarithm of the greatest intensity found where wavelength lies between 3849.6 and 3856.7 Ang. 0.17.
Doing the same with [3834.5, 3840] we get 0.23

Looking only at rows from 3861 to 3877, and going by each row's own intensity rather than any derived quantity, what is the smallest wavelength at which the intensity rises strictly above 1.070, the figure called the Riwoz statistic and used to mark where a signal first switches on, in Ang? 3861.57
